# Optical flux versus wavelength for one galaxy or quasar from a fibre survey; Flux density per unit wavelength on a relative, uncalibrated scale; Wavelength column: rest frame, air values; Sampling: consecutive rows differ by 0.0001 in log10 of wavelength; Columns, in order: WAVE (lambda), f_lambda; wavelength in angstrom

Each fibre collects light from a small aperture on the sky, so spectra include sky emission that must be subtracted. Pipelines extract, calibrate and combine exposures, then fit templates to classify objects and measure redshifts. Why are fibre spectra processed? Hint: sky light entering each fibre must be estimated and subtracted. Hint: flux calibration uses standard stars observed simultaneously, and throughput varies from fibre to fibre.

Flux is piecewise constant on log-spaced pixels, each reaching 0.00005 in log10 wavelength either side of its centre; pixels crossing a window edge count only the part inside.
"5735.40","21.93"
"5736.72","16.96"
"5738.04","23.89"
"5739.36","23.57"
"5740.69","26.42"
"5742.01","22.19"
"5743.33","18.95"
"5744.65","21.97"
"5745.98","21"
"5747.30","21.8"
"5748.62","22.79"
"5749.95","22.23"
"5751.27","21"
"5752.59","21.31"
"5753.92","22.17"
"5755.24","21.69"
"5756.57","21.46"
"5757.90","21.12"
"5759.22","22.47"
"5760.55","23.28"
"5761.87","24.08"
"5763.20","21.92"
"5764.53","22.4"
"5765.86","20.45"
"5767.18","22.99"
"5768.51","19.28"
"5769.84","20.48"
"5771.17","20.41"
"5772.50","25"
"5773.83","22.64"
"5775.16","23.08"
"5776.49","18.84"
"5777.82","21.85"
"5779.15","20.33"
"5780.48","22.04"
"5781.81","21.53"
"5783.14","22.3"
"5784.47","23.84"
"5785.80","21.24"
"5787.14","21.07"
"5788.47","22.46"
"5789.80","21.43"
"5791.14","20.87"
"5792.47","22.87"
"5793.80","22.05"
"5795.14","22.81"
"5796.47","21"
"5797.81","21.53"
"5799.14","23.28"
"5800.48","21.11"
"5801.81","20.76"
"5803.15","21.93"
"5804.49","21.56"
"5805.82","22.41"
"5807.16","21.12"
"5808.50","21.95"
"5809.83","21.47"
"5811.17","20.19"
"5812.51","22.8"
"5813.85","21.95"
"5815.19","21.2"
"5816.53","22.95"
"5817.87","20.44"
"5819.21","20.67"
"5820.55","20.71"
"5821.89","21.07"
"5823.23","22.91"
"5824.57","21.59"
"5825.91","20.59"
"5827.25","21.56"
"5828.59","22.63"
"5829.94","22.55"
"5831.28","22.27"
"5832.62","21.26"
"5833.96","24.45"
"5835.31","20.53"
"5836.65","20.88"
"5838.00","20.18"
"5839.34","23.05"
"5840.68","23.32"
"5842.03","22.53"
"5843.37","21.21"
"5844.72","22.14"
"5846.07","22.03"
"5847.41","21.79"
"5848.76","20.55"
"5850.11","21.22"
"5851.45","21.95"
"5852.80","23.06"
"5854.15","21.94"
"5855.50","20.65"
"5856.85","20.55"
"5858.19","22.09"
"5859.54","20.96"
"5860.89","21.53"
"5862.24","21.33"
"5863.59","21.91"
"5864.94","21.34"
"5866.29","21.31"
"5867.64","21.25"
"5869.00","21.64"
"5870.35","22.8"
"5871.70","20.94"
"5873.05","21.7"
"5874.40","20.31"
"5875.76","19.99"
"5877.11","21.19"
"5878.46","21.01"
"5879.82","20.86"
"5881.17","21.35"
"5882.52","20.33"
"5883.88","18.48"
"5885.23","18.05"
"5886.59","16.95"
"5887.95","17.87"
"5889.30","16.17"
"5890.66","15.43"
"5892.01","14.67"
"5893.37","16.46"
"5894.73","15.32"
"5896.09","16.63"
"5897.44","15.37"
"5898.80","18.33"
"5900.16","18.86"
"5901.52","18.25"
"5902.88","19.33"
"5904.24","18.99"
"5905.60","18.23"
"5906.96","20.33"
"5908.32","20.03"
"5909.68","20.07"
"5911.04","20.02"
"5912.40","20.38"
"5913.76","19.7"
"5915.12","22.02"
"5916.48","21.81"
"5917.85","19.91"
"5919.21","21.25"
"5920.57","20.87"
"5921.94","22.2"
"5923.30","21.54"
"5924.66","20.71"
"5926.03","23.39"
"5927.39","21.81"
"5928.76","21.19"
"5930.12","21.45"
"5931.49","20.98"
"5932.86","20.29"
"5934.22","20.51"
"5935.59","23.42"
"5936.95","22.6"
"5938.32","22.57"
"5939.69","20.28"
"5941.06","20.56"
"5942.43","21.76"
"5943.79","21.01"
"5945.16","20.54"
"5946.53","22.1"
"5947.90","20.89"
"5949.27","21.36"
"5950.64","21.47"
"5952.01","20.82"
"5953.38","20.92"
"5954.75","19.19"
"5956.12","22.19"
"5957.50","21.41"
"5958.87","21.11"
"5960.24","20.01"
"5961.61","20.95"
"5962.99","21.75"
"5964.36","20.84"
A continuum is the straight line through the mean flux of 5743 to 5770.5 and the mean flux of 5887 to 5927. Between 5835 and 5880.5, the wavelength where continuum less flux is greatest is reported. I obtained 5838.00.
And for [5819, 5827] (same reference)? 5819.21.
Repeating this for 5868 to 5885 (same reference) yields 5883.88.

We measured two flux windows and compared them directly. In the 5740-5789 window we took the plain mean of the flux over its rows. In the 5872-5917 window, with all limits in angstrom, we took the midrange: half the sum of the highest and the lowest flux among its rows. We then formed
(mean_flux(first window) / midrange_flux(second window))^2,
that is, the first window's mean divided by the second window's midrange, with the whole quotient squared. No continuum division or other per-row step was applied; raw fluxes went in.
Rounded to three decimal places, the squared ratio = 1.424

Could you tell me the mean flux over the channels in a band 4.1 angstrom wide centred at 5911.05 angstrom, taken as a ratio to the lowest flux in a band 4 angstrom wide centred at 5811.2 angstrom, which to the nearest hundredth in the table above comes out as 1.00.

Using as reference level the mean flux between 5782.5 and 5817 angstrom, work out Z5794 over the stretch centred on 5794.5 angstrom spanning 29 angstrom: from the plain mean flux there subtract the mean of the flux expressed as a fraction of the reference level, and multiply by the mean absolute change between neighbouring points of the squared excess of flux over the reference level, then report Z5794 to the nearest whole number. 18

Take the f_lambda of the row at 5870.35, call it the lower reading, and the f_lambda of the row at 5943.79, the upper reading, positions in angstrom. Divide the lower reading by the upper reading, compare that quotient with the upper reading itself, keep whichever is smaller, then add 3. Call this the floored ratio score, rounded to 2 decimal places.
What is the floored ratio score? 4.09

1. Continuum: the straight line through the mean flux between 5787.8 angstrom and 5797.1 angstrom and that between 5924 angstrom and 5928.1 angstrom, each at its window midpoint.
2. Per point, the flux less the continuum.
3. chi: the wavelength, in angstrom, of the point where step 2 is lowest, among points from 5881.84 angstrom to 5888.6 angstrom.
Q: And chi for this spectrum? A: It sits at 5886.59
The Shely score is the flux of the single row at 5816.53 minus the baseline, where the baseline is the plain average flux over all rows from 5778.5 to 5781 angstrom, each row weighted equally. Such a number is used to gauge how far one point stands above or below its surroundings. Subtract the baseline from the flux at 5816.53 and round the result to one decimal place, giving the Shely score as 1.8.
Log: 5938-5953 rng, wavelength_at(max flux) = 5938.32 angstrom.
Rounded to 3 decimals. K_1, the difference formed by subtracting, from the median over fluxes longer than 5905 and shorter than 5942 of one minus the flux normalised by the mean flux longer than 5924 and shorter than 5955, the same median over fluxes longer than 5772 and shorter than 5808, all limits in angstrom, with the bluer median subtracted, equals 0.046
